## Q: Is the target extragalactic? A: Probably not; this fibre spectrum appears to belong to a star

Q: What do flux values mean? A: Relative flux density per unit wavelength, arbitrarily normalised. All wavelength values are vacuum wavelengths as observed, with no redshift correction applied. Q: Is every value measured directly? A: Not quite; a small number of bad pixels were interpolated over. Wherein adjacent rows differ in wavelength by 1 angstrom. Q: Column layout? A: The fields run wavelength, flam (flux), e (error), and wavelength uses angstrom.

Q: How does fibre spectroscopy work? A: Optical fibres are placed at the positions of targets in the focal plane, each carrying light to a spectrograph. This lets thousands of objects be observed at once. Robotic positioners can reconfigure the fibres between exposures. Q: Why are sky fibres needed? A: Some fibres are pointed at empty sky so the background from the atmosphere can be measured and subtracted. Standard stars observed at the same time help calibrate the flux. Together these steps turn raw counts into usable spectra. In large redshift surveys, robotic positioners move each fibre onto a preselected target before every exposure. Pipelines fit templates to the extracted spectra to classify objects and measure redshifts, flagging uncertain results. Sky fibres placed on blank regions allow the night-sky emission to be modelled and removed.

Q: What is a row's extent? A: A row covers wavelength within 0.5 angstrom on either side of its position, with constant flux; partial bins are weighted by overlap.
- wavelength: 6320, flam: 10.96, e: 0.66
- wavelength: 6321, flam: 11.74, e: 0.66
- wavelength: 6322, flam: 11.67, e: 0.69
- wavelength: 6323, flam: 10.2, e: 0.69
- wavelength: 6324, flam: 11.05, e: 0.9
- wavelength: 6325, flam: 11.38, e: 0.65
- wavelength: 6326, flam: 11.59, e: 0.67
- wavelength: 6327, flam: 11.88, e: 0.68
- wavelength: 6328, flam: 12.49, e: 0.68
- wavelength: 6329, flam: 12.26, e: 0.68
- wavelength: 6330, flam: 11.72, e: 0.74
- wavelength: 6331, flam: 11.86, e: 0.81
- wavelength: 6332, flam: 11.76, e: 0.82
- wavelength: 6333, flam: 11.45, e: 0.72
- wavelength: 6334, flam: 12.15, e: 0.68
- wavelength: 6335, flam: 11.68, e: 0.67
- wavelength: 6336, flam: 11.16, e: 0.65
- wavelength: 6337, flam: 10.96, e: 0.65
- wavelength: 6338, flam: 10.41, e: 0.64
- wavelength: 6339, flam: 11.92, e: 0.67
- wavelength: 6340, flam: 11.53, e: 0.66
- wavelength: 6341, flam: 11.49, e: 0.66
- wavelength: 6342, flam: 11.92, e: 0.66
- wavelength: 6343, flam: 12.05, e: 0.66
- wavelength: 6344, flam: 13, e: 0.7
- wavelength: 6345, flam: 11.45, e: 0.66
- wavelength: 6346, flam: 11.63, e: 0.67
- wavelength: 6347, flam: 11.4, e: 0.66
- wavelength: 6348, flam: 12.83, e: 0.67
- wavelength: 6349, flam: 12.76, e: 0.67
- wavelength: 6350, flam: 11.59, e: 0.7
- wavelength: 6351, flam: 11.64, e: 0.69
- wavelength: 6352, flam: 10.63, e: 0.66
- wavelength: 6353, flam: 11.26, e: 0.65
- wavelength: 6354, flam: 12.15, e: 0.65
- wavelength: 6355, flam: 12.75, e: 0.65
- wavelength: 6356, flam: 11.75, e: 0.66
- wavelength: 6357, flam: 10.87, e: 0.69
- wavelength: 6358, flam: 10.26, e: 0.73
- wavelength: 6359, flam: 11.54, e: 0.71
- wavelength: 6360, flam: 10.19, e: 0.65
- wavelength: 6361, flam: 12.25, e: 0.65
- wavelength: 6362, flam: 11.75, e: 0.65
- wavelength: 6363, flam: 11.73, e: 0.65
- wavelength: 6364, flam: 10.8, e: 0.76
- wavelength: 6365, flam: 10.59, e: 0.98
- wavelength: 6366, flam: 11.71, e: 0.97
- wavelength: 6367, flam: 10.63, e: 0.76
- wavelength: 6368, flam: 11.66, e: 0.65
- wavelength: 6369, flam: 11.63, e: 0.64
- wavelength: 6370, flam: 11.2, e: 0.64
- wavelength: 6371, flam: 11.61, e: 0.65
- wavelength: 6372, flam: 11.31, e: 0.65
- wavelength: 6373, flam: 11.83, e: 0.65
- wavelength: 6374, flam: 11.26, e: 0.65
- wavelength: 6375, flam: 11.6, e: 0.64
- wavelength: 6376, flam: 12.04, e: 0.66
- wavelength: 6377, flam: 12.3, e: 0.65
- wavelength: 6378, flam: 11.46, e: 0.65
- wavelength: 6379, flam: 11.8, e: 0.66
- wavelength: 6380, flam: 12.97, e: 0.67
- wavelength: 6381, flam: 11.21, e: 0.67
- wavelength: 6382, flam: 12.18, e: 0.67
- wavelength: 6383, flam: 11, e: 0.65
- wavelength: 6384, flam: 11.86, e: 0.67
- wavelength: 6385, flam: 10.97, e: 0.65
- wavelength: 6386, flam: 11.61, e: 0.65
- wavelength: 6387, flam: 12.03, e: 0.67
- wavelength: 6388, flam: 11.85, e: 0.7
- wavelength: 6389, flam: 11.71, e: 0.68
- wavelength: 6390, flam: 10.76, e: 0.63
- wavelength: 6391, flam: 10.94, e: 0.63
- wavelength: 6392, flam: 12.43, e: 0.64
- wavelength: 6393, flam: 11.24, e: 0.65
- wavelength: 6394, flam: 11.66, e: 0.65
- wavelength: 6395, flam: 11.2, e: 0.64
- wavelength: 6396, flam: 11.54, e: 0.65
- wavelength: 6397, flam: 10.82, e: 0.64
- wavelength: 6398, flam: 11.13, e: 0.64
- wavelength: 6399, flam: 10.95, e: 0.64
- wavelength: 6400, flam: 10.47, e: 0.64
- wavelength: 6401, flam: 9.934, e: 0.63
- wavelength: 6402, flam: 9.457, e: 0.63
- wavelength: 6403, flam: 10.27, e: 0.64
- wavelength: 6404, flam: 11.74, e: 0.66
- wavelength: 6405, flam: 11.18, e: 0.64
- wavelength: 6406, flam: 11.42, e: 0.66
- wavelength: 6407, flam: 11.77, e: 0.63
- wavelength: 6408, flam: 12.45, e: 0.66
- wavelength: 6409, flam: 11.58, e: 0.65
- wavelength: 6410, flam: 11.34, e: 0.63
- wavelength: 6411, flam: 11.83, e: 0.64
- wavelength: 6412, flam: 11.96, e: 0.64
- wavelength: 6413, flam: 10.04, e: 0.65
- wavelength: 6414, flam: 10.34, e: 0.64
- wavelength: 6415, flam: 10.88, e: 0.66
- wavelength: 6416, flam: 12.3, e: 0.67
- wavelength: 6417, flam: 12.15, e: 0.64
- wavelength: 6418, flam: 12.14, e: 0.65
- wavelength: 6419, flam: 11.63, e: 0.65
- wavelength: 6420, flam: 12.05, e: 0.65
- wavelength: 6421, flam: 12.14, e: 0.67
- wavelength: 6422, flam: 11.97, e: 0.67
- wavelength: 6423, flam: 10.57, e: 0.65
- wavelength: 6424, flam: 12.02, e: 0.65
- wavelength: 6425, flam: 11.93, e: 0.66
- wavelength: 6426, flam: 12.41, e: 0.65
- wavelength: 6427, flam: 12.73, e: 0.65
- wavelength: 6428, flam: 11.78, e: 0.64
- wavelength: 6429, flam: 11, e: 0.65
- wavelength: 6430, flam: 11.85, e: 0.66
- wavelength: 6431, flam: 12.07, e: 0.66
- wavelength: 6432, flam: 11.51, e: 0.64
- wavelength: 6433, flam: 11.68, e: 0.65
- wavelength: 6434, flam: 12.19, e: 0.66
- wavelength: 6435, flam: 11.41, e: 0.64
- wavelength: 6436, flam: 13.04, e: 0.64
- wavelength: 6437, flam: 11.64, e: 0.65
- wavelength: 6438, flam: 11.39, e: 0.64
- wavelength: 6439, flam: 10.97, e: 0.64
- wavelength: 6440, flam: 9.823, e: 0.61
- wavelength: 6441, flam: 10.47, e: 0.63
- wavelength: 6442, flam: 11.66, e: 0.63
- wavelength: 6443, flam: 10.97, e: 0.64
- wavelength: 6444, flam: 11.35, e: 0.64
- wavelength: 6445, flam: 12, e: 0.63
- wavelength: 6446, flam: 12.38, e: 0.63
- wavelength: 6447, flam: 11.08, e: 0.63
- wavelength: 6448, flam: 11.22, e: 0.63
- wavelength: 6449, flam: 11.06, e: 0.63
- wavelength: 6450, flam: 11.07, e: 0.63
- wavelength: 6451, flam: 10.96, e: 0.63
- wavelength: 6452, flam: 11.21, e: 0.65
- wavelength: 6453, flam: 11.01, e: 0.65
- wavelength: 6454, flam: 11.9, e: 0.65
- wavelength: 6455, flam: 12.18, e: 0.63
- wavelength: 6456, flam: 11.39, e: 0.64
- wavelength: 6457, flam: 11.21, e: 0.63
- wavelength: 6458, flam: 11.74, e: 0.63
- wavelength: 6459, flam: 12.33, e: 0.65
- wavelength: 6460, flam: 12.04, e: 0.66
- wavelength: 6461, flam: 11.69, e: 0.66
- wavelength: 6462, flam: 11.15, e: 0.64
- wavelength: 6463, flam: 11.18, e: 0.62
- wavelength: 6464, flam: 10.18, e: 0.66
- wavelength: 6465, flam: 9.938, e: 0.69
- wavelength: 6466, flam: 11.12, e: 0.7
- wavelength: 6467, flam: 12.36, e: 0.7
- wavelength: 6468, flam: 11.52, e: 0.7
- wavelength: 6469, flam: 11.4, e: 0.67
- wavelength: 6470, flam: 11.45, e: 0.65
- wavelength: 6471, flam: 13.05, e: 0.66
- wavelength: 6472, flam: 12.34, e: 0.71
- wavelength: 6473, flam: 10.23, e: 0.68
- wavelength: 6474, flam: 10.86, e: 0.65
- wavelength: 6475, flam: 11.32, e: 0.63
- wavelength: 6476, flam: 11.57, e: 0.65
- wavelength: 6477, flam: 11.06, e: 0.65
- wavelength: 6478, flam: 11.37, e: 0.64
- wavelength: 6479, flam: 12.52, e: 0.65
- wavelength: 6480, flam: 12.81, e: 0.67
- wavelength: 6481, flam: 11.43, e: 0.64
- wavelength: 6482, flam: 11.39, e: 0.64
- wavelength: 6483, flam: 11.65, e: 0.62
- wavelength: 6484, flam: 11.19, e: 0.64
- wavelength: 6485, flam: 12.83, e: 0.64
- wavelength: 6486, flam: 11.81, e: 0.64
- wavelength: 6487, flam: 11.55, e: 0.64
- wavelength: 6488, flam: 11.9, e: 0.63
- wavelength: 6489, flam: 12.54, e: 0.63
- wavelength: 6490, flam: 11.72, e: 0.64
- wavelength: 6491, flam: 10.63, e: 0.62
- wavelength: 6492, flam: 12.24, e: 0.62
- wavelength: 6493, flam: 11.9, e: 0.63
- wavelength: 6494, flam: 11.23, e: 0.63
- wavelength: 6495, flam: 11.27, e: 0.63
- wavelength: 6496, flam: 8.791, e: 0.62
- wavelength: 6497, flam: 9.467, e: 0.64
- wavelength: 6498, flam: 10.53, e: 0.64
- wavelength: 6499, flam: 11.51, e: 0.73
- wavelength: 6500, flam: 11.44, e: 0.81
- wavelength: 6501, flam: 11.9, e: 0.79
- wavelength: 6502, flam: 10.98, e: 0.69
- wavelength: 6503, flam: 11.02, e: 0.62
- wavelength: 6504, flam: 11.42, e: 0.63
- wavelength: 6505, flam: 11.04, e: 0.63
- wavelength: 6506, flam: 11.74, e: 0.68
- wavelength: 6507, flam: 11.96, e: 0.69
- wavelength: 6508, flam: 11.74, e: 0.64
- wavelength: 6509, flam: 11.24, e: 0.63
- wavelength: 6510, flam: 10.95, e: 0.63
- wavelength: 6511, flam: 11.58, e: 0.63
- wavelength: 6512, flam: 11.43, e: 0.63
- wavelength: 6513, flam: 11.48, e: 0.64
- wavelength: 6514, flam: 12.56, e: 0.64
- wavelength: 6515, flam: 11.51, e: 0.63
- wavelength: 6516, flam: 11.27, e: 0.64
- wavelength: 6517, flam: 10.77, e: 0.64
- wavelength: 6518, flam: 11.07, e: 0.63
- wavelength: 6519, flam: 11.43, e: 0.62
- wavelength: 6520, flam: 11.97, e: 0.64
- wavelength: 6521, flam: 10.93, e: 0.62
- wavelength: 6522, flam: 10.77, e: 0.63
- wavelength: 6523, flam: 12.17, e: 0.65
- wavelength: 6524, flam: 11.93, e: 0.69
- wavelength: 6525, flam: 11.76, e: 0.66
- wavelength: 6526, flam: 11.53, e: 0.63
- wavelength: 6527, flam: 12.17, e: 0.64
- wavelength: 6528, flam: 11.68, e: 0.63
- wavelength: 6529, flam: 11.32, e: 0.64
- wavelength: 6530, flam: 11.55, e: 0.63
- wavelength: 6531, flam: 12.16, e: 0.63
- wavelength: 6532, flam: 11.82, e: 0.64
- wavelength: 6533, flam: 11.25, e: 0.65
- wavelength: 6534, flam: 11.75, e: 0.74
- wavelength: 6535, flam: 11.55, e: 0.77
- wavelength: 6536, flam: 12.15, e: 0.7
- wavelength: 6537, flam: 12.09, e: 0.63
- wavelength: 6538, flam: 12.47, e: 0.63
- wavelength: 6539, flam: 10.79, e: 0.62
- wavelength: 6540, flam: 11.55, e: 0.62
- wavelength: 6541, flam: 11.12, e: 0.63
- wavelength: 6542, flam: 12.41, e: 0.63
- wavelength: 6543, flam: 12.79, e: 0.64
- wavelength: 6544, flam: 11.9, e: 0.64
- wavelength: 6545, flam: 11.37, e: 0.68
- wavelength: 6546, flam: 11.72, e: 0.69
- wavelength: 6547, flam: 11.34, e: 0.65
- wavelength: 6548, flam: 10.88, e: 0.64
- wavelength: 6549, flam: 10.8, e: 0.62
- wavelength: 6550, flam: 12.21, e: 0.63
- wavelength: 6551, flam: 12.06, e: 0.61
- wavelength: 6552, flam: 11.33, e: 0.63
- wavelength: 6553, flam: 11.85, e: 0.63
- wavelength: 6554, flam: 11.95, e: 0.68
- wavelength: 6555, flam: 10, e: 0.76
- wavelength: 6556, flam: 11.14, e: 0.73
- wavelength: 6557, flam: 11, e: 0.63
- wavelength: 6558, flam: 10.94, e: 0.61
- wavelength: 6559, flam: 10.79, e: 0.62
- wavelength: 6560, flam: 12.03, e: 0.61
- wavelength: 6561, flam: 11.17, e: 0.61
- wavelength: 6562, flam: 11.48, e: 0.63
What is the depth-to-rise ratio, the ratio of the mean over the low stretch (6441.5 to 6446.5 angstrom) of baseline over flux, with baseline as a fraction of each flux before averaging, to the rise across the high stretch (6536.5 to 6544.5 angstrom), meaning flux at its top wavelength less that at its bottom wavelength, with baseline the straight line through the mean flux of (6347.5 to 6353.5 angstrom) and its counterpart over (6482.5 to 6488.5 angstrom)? -5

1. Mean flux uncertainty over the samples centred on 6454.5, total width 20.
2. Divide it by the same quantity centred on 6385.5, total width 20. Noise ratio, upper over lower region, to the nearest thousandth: 0.973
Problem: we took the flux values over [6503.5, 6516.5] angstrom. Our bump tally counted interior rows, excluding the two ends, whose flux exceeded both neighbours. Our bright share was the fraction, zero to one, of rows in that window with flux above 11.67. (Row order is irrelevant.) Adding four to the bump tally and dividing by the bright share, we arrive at 23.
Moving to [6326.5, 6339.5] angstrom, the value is 10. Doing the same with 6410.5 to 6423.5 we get 11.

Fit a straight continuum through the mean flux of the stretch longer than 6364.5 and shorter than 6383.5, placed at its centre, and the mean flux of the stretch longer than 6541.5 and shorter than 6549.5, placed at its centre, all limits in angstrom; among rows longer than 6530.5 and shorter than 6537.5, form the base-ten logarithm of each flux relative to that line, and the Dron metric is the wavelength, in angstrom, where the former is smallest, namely 6533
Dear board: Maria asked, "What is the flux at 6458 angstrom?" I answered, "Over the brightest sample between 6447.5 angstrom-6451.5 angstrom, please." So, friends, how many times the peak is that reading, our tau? 1.05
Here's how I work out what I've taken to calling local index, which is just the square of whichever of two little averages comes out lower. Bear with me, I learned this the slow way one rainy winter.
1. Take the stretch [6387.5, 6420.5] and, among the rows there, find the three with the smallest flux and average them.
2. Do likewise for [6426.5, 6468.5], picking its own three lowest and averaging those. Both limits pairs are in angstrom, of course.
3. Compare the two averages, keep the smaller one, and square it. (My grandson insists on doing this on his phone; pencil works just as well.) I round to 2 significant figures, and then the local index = 96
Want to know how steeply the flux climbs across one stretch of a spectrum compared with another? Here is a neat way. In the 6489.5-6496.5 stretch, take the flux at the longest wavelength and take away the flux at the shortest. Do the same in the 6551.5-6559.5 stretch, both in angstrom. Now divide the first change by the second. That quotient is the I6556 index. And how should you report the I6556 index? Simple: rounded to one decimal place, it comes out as 5.4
